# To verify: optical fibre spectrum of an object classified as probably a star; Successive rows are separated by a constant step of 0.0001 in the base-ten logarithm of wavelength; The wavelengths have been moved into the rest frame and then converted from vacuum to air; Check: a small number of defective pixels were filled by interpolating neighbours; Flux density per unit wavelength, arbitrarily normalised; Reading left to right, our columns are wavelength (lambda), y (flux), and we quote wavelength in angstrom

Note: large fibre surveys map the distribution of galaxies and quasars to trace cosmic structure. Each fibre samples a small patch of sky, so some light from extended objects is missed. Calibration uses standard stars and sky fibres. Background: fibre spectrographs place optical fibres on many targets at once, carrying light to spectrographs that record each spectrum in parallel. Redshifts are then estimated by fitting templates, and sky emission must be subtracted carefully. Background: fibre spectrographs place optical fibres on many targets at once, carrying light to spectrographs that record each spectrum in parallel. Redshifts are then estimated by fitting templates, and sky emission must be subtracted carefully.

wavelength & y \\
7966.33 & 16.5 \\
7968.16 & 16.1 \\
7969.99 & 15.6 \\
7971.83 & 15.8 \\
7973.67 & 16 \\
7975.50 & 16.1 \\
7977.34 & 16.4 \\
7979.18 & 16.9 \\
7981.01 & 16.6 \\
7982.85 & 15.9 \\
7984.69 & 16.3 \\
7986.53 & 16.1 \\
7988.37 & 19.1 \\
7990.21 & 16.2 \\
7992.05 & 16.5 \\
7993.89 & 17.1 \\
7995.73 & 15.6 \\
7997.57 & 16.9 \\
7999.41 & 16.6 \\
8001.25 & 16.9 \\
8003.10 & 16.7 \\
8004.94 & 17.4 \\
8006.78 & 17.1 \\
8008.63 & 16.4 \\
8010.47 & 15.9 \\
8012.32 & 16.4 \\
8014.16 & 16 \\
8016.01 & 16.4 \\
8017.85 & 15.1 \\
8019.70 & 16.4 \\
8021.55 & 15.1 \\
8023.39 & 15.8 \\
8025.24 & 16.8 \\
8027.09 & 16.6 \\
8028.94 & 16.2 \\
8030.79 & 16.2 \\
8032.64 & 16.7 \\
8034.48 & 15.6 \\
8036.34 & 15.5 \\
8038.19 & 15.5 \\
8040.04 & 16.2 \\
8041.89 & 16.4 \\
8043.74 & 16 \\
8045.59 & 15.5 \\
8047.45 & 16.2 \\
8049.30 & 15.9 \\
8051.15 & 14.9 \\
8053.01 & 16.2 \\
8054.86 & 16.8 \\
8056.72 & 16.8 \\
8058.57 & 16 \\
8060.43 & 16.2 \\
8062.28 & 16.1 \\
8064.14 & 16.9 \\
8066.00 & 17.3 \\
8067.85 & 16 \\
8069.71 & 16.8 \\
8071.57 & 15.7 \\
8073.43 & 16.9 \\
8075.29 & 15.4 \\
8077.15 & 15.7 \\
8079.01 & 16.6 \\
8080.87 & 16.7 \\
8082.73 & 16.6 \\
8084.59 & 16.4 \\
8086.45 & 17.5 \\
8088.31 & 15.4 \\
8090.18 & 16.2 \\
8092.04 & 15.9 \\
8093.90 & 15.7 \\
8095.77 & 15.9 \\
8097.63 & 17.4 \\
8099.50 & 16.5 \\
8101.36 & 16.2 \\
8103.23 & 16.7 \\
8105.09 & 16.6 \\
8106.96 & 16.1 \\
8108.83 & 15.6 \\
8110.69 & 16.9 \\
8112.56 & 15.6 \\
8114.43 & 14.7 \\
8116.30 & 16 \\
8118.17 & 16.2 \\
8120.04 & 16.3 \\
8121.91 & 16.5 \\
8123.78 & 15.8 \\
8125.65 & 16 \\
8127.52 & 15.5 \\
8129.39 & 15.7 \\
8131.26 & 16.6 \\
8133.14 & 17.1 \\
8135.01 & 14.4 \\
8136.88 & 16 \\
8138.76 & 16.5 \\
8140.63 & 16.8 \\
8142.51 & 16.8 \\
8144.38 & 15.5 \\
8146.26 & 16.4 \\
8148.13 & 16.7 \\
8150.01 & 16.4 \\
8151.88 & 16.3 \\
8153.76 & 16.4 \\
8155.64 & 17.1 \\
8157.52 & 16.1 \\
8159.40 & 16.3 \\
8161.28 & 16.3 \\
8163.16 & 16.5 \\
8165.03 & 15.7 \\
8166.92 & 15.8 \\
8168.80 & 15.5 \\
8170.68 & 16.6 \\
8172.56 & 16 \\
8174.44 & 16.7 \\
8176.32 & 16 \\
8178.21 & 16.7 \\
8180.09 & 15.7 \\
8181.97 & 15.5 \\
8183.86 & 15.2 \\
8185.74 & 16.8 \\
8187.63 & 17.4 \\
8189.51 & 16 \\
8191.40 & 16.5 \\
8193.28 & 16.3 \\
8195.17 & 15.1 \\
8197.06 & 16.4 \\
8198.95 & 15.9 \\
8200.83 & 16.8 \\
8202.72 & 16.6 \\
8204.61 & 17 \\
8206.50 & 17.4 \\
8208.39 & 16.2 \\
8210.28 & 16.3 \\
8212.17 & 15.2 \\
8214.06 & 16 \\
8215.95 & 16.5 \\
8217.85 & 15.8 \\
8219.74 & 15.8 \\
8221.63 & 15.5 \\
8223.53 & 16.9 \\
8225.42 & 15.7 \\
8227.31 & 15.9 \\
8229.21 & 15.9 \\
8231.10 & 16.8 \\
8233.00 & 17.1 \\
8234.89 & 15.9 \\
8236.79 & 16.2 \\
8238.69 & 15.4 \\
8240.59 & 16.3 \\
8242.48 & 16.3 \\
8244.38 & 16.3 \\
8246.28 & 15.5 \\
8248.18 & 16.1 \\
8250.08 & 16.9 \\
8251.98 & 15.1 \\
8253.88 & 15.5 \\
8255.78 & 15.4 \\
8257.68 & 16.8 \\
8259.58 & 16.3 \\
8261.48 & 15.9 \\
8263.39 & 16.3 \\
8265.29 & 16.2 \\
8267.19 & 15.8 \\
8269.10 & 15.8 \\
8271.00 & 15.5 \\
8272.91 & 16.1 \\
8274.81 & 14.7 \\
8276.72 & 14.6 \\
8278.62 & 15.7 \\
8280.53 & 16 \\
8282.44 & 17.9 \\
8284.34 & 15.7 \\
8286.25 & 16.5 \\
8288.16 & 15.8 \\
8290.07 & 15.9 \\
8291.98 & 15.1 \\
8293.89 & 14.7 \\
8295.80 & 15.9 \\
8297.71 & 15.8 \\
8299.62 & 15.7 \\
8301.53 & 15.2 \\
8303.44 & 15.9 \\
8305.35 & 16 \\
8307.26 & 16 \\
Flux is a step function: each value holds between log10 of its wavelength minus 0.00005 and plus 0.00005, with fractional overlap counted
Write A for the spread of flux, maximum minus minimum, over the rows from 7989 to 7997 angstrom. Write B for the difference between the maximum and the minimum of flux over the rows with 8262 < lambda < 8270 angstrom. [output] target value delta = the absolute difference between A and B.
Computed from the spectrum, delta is 1.00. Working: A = 1.5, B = 0.5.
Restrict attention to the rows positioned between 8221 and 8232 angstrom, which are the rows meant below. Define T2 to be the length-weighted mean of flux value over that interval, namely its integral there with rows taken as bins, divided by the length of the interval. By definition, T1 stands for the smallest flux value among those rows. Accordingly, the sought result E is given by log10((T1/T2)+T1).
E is 1.22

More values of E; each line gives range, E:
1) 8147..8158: 1.23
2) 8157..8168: 1.22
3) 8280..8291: 1.22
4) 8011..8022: 1.21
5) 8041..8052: 1.20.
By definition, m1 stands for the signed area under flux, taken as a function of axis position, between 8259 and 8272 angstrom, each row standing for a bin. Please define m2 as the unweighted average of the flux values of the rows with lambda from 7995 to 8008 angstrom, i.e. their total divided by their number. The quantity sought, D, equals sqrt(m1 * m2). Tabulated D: 58.9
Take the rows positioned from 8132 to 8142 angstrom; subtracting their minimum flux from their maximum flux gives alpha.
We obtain 2.7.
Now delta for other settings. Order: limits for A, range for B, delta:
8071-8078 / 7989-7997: 0.00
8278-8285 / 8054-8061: 1.40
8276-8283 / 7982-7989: 0.10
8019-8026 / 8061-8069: 0.40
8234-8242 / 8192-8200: 0.40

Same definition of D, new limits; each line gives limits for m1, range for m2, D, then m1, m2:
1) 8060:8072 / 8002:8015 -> 57.2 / 198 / 16.6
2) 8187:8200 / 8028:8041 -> 58.0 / 211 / 16.0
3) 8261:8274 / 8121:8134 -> 57.9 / 207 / 16.2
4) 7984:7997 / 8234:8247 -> 58.9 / 217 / 16.0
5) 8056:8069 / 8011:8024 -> 58.3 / 214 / 15.9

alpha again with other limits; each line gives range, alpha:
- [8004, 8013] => 1.5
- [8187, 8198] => 2.3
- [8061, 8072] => 1.6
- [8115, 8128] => 1.0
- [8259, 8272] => 0.8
